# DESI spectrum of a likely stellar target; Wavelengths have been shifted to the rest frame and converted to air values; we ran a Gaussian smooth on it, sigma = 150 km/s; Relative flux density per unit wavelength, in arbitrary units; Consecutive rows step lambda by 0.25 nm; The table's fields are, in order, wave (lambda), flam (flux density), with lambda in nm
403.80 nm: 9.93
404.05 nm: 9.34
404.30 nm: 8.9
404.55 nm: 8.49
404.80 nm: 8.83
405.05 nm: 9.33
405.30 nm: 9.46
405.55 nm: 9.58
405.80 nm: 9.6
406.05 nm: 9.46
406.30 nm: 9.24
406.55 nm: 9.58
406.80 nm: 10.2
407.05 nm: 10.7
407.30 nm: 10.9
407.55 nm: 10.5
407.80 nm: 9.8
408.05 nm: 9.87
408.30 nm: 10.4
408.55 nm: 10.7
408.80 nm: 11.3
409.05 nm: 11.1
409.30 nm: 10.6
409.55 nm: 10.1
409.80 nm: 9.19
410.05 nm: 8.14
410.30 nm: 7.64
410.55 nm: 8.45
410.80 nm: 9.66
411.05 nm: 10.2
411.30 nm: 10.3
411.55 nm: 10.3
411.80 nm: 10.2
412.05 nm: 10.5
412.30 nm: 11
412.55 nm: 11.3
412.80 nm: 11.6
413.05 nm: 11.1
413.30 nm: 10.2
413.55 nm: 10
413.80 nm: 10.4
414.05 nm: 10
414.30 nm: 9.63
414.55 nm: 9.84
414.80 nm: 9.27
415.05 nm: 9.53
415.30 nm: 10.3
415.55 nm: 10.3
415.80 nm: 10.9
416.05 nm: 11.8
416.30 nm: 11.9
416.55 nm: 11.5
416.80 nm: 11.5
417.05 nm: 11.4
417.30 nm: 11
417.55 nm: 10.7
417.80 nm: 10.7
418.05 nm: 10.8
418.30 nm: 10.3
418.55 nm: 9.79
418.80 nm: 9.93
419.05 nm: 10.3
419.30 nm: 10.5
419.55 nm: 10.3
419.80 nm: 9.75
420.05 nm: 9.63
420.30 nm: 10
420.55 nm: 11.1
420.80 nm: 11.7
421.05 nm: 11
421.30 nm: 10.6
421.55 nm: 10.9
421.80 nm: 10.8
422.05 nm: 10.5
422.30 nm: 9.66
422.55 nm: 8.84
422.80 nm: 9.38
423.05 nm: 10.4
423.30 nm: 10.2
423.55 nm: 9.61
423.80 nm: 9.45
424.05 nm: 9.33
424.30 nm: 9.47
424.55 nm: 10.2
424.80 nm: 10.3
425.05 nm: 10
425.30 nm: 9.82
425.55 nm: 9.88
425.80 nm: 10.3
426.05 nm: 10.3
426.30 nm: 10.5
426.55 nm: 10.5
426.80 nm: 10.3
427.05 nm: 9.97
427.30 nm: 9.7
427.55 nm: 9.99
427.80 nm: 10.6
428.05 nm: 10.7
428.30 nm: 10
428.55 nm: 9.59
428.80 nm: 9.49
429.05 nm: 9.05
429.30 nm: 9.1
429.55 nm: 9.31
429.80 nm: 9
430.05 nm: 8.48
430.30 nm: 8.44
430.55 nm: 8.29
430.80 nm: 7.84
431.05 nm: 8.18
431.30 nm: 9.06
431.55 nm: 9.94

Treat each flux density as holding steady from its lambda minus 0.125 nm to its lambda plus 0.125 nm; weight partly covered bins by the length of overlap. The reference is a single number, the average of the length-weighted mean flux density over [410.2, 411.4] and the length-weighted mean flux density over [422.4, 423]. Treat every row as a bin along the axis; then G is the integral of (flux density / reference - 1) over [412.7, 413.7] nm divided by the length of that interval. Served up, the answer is 0.15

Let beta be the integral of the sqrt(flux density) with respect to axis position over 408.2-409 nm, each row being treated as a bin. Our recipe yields 2.63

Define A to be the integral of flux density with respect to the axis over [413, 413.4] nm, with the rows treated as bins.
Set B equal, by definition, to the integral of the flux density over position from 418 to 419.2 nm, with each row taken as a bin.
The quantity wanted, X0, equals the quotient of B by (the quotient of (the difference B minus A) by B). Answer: 19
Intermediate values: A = 4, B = 12.2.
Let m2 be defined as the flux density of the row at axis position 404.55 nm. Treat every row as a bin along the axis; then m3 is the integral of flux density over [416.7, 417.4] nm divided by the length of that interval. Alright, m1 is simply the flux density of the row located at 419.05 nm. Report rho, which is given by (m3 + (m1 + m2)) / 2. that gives 15.0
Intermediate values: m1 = 10.3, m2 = 8.49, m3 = 11.3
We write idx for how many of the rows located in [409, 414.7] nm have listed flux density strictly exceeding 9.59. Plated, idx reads 19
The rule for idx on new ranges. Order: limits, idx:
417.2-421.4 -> 17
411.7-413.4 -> 7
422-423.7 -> 5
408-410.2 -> 7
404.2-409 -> 10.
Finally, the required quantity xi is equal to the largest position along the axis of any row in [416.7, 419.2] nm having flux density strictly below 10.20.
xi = 418.80 nm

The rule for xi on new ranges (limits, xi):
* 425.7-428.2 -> 427.55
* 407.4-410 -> 409.80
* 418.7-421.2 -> 420.30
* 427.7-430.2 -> 430.05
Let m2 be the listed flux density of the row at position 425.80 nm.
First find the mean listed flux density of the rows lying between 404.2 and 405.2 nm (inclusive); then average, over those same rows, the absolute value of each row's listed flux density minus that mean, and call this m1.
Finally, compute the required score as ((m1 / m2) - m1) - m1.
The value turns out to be -0.43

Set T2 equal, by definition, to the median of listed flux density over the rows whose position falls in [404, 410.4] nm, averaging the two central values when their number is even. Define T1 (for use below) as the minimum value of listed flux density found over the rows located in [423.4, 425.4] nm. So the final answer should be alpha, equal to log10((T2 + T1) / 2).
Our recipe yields 0.976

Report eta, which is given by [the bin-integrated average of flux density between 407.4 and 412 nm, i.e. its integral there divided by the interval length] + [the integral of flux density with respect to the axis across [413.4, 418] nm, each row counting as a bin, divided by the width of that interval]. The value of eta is 20.52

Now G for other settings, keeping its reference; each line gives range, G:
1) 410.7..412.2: 0.10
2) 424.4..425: 0.10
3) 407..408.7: 0.12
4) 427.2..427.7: 0.07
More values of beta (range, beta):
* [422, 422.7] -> 2.16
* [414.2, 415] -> 2.48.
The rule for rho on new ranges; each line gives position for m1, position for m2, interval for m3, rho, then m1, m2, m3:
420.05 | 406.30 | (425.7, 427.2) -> 14.6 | 9.63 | 9.24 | 10.3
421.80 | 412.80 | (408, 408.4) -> 16.3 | 10.8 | 11.6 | 10.2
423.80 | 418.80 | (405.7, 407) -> 14.5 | 9.45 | 9.93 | 9.7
